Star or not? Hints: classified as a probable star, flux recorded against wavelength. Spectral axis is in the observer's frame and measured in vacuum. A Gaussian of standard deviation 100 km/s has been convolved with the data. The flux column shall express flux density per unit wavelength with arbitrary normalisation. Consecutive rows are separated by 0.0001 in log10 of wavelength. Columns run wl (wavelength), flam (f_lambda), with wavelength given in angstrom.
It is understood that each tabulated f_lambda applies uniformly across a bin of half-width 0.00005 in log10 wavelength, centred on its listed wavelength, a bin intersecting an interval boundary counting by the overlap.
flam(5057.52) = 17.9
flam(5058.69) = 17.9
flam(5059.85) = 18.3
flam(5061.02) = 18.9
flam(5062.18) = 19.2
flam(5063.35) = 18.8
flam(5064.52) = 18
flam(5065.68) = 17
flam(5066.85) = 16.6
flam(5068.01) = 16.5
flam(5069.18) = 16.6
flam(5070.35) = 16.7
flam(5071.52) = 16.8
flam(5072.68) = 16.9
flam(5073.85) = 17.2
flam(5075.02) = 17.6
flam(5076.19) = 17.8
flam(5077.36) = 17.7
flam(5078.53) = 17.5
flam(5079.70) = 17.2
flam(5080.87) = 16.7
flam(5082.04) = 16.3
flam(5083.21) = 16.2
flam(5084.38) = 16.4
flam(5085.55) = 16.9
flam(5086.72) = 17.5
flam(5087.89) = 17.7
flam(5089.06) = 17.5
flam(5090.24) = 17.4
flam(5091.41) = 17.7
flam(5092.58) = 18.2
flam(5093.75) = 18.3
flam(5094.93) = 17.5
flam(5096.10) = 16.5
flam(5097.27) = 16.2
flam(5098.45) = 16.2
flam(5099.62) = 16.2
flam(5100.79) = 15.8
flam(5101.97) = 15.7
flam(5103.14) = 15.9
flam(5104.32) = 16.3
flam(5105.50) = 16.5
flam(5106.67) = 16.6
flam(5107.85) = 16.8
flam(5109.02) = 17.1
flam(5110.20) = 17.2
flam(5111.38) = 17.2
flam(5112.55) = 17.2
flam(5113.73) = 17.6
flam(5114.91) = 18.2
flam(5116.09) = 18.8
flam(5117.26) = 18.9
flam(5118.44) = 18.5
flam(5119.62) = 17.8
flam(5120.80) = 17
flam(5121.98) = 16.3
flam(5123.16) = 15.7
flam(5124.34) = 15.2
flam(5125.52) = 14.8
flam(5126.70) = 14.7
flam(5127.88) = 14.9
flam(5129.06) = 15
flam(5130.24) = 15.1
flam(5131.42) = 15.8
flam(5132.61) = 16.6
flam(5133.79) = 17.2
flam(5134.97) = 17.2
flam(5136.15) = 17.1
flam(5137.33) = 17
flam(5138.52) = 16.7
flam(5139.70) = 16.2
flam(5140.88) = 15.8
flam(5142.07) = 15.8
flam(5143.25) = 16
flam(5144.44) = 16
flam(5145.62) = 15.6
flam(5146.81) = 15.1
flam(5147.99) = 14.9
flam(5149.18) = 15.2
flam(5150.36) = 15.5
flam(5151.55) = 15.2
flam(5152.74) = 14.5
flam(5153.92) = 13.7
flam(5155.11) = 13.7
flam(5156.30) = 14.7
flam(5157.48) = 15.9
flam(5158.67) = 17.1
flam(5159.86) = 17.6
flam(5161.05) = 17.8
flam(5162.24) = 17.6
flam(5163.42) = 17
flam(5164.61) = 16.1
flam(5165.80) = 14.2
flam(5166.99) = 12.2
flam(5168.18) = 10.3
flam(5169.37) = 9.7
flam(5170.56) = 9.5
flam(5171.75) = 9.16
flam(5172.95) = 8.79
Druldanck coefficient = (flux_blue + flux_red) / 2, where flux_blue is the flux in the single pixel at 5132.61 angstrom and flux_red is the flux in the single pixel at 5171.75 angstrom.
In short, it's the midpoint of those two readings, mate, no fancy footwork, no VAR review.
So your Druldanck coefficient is 12.9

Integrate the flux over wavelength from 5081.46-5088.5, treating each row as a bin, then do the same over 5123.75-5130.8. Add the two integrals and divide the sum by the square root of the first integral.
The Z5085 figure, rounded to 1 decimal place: 20.6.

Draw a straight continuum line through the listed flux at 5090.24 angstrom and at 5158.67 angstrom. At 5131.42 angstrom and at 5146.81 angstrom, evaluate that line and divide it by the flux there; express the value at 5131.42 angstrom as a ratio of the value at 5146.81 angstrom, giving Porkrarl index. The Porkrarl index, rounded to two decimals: 0.96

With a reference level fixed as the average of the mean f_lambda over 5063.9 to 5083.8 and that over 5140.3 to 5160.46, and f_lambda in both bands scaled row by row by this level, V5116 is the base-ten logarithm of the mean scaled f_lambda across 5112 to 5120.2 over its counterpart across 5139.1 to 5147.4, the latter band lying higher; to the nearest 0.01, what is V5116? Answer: 0.06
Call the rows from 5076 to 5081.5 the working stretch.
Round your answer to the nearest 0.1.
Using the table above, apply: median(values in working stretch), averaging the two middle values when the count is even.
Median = 17.5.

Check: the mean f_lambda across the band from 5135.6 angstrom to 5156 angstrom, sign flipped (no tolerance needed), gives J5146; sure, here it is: -15.5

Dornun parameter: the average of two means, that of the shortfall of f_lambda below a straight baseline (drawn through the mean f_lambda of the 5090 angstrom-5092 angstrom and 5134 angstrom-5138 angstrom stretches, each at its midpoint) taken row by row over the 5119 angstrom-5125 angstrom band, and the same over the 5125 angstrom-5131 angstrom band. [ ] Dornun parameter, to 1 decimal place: 1.6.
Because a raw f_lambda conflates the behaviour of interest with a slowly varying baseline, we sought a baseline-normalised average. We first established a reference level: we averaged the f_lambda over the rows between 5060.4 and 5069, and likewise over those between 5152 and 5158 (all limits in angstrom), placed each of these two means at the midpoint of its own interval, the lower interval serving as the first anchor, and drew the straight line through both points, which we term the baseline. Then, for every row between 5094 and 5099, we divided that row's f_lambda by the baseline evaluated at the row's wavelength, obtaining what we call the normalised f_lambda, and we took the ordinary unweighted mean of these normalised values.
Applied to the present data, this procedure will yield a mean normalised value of 1.00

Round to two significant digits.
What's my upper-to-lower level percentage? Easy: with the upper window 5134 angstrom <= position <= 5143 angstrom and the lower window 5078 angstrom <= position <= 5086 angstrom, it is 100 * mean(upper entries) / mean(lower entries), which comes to 99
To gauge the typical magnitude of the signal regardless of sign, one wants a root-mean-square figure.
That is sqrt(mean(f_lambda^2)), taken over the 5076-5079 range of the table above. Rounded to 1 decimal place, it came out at 17.7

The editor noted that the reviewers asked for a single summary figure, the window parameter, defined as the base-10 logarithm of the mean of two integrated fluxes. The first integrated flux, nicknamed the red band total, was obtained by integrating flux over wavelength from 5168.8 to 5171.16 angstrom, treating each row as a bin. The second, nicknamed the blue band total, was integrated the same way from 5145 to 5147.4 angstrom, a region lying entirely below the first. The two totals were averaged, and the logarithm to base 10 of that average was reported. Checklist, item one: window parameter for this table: 1.47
